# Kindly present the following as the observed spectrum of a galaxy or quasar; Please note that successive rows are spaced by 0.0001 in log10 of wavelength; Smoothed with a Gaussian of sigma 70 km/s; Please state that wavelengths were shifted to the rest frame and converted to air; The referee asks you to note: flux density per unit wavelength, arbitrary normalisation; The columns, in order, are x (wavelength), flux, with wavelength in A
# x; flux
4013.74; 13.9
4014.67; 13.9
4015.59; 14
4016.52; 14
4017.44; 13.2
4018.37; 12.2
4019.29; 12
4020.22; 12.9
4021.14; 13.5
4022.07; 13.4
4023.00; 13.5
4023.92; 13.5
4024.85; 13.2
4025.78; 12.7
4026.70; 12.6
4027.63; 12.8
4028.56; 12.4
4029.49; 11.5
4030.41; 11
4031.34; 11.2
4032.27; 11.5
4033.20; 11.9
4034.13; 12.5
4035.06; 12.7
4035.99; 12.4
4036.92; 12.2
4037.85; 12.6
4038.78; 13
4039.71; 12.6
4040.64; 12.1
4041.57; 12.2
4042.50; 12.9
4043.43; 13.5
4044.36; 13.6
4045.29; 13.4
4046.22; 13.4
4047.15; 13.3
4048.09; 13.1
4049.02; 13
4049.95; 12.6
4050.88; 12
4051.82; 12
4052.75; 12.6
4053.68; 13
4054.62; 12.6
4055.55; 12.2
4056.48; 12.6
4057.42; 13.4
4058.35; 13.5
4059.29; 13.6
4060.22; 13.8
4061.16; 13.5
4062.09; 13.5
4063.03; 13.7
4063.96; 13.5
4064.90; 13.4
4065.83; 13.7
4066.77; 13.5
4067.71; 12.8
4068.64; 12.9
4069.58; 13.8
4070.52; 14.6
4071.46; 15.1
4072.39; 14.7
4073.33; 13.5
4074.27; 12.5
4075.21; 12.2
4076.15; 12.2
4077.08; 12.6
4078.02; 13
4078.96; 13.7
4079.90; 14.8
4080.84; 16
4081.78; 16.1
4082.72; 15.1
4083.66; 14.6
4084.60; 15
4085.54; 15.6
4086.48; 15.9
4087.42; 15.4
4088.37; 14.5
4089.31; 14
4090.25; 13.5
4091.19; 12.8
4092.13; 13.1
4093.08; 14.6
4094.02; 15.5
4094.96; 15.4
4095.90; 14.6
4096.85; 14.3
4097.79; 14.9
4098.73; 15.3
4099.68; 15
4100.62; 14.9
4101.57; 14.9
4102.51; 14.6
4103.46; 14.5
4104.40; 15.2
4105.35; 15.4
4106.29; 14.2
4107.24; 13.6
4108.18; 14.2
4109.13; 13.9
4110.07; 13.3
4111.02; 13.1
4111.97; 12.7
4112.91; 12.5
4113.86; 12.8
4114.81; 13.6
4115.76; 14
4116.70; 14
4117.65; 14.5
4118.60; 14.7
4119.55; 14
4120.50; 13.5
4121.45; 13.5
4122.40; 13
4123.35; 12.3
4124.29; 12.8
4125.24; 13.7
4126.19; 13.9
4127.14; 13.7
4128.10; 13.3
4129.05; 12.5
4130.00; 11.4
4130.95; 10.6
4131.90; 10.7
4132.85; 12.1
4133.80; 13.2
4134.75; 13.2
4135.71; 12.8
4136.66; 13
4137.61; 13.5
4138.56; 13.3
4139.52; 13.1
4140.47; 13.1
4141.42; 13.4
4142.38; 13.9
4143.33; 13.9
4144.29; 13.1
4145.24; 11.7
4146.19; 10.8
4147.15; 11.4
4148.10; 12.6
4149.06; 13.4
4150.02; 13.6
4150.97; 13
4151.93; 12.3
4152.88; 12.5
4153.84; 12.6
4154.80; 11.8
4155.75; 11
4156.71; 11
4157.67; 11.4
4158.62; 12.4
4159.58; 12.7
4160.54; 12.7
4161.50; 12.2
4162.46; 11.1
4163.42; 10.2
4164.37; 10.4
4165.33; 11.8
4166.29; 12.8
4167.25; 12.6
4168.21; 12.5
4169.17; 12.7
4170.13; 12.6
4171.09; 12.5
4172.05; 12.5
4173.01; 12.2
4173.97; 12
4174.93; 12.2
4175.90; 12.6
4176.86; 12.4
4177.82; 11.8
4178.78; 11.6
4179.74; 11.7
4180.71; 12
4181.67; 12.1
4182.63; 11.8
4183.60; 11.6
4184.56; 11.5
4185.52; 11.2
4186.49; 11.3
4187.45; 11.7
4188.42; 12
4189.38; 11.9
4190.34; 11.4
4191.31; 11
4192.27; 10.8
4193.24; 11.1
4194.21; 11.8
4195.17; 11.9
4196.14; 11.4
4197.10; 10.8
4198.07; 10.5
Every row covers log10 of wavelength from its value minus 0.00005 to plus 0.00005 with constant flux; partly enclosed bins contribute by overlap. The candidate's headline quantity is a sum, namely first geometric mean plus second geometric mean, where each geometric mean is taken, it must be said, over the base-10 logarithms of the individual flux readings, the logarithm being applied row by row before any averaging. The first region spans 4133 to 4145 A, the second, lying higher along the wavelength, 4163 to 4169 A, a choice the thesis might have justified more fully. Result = 2.19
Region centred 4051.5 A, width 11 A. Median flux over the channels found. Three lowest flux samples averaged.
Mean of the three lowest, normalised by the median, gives 0.96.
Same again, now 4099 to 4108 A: 0.95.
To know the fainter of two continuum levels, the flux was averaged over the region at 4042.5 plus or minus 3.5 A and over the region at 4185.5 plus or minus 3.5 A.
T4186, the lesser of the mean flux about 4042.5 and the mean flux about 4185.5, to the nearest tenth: 11.6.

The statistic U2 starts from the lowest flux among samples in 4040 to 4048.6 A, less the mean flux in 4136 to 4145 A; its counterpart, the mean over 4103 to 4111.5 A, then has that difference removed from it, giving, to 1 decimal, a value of 15.4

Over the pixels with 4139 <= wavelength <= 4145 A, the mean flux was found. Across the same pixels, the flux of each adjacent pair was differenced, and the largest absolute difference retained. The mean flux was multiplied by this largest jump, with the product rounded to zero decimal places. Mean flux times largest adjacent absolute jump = 11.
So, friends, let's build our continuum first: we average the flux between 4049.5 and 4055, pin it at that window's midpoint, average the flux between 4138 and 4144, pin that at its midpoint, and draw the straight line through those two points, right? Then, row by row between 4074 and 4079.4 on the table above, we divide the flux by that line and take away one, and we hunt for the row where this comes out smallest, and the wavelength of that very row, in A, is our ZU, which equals 4076.15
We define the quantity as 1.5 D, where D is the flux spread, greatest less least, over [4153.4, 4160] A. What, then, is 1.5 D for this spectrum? 3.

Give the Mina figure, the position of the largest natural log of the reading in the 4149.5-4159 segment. 4150.02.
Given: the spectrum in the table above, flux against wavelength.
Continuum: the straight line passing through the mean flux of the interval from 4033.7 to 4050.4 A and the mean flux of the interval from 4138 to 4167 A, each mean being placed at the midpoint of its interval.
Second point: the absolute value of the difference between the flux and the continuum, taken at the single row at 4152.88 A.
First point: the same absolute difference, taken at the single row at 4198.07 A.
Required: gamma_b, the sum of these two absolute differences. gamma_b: 1.78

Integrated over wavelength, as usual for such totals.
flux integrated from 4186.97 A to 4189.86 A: 34.3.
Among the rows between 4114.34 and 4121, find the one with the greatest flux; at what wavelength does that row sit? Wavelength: 4118.60 A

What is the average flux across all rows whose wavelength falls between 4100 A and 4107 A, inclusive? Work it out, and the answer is 14.8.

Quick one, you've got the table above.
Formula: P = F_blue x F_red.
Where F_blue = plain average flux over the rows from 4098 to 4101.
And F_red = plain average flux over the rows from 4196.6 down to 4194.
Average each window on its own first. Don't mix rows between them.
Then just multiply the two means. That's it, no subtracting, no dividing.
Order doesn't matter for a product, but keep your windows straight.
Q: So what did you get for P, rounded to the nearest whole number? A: 176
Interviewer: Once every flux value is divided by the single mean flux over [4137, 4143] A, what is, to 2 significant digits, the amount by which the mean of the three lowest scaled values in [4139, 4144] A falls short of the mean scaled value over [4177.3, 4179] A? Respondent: -0.11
